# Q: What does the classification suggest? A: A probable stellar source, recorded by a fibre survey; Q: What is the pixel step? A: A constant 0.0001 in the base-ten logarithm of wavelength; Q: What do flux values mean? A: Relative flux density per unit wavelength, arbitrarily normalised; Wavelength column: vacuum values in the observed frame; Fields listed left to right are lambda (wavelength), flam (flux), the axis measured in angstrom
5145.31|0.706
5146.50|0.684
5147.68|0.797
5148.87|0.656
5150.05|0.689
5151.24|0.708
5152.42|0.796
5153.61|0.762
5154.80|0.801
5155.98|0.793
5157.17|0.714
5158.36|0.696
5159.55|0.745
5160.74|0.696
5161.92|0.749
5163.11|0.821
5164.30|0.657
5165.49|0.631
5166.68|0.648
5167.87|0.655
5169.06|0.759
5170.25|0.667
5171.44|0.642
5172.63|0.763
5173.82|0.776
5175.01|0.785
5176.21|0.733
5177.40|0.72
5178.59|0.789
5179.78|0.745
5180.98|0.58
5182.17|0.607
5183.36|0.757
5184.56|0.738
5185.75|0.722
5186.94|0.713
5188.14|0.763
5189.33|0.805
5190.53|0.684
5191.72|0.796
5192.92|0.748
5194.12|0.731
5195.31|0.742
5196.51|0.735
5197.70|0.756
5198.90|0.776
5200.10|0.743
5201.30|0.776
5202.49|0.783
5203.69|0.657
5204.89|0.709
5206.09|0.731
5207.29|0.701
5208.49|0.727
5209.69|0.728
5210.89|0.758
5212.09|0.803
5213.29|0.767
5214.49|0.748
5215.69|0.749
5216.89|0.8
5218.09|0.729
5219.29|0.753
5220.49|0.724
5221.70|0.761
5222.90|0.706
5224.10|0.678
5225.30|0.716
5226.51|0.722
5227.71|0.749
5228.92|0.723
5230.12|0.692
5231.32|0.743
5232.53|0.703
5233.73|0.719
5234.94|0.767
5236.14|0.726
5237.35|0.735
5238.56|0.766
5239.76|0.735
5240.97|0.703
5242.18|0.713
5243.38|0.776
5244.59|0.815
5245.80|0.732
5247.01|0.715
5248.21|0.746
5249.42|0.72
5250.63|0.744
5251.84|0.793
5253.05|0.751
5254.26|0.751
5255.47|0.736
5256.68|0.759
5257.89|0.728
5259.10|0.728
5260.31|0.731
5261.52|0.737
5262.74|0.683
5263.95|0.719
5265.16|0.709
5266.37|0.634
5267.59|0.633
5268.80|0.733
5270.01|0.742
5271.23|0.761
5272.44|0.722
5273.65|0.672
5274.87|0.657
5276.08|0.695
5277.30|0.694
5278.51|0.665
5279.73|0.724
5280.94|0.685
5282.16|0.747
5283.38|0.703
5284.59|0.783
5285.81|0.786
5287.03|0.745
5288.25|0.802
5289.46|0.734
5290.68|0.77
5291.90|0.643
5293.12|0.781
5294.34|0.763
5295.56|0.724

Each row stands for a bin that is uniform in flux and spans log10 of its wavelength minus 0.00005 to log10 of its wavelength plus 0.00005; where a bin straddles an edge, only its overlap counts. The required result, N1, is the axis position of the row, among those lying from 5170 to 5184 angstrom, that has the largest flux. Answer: 5178.59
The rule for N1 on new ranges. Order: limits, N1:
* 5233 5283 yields 5244.59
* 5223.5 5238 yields 5234.94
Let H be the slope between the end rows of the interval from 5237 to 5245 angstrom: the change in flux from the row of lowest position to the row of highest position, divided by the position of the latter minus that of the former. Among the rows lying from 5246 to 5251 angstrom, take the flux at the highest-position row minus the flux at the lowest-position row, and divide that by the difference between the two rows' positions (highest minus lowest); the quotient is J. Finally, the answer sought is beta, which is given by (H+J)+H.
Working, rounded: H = 0.011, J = 0.008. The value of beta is 0.030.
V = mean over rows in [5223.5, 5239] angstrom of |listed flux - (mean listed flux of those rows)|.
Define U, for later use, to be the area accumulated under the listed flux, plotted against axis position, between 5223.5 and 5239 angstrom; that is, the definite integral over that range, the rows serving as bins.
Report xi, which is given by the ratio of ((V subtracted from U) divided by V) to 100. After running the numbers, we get 6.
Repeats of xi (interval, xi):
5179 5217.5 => 8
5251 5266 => 6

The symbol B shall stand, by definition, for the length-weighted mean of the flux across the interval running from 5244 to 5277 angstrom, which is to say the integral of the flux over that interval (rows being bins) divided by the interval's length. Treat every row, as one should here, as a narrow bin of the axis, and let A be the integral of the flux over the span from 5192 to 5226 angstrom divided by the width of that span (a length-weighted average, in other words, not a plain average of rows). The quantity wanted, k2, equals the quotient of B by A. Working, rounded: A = 0.741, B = 0.724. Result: 0.98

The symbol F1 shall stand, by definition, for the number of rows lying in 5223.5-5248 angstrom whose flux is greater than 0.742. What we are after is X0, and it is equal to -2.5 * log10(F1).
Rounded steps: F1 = 6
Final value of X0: -1.95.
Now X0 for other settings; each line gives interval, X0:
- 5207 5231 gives -2.39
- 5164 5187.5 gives -2.11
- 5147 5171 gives -2.39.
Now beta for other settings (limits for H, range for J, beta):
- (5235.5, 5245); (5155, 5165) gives 0.005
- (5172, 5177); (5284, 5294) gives -0.017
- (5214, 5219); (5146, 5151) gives -0.009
